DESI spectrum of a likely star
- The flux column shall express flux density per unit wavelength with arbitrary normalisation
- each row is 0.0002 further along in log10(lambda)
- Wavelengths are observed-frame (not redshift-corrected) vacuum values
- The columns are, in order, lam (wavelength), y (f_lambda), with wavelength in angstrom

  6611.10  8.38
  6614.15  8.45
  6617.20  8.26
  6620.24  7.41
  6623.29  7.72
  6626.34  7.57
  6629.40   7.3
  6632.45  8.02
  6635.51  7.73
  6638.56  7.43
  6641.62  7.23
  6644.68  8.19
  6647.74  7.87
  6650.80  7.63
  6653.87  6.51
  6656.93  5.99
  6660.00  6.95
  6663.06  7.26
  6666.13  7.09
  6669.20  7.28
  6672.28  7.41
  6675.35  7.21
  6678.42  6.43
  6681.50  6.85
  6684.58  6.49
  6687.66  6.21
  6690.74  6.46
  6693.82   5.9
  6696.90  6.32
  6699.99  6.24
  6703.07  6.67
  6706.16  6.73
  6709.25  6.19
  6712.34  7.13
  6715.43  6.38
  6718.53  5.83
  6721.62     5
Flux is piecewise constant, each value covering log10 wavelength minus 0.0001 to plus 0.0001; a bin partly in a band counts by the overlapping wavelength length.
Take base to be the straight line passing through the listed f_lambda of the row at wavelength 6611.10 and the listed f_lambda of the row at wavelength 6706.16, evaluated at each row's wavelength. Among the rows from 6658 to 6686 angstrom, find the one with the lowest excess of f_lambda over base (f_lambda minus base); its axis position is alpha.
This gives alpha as 6678.42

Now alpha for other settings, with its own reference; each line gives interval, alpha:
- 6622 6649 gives 6629.40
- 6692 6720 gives 6693.82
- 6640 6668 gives 6656.93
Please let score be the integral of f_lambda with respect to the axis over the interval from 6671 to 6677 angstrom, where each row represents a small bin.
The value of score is 44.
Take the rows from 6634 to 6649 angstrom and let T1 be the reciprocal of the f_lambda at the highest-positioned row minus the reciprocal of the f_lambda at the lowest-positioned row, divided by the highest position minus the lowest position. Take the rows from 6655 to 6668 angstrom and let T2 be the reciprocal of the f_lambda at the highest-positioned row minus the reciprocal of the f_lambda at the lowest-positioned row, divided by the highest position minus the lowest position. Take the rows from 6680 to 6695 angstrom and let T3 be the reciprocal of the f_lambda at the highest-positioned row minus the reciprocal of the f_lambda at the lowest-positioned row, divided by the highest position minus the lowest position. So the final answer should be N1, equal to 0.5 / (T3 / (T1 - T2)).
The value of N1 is 0.7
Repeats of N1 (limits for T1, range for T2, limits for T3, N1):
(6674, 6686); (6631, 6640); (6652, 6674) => 0.0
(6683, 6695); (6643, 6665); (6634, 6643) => 0.3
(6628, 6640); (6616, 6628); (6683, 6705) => 3.3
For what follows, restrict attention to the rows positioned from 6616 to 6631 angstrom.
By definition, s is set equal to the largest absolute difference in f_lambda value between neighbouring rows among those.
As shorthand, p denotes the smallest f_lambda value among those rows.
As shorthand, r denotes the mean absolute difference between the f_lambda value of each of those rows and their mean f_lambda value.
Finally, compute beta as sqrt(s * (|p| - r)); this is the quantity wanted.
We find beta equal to 2.4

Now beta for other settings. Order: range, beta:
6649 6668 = 2.5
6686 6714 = 2.3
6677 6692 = 1.6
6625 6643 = 2.2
